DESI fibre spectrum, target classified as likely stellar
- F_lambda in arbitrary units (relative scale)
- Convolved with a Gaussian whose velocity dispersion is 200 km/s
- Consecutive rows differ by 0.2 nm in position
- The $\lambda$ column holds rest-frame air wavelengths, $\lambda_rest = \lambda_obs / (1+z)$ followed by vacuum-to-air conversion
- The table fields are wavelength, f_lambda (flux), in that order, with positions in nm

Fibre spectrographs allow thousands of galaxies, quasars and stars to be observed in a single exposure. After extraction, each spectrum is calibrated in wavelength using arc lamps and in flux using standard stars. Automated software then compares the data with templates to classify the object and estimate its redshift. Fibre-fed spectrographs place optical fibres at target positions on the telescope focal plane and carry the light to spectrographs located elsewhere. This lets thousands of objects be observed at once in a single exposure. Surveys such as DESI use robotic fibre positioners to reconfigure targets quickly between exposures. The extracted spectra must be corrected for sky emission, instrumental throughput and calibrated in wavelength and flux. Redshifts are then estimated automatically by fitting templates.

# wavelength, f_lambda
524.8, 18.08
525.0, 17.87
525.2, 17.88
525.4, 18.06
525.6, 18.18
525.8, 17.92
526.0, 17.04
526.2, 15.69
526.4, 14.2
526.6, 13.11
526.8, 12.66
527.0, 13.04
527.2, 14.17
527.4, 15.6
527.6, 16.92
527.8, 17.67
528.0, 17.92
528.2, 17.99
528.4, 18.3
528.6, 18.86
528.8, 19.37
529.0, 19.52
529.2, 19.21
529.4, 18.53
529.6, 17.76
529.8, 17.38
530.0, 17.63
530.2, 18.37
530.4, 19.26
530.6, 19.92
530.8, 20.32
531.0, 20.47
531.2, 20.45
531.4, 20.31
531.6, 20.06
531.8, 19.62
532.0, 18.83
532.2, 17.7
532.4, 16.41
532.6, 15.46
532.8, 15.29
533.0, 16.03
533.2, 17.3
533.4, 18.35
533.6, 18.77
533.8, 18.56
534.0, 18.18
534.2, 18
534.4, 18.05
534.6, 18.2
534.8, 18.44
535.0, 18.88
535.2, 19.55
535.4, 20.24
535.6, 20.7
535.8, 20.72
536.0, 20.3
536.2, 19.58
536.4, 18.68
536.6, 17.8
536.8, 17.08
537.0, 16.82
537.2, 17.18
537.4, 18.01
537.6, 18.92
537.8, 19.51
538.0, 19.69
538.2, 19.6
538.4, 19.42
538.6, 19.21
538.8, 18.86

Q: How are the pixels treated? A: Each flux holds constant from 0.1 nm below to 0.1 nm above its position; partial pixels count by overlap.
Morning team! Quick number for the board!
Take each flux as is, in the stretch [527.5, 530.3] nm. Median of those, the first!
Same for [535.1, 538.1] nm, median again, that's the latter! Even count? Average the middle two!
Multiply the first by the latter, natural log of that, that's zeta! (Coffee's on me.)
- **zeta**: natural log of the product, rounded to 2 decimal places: 5.87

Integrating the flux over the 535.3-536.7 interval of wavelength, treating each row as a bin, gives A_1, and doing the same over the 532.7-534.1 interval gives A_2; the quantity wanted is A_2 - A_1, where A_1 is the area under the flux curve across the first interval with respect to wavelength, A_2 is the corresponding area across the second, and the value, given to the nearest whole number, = -3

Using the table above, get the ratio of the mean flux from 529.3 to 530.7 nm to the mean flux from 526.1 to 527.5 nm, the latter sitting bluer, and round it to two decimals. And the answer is 1.31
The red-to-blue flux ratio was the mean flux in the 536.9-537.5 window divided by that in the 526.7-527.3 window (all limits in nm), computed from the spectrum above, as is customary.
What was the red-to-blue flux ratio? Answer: 1.30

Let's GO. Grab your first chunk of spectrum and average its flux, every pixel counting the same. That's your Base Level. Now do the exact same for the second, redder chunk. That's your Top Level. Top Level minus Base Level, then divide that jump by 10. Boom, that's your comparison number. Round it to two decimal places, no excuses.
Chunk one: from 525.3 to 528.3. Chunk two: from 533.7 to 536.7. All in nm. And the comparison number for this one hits 0.30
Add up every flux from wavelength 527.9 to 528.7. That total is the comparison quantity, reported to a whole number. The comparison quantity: 73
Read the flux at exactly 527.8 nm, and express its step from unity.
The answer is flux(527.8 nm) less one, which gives 16.7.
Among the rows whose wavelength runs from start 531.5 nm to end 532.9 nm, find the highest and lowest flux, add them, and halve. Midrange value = 17.7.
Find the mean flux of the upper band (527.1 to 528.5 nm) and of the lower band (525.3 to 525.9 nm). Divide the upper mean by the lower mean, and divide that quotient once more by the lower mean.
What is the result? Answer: 0.052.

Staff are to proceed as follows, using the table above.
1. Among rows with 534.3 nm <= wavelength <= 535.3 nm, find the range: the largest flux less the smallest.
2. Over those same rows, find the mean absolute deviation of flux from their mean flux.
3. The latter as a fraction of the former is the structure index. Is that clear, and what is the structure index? 0.315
